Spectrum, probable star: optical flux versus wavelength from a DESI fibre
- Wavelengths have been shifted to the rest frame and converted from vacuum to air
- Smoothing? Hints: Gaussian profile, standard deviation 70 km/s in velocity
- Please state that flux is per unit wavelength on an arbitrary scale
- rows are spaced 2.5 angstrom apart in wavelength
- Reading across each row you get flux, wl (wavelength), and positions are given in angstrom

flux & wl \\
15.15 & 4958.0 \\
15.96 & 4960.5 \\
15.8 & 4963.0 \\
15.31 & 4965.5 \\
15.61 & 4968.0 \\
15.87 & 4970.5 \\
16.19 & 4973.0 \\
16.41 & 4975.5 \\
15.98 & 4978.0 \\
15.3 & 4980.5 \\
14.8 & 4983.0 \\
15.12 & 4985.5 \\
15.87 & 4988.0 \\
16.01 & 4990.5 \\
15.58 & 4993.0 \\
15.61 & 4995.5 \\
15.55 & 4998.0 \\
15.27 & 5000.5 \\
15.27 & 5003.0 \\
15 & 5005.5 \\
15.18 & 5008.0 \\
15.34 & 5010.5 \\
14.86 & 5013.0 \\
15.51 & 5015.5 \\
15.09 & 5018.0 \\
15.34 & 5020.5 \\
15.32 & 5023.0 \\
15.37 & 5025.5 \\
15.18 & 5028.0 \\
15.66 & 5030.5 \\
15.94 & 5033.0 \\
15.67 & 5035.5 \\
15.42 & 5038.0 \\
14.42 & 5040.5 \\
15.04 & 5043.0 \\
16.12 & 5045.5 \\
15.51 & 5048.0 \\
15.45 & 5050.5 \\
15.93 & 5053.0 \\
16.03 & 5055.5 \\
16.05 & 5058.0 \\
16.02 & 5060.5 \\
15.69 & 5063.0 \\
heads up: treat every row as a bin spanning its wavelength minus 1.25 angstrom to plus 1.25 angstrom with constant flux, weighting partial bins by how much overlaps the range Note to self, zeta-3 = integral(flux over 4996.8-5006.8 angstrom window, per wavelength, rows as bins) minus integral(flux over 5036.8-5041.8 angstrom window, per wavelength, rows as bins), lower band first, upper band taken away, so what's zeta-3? 78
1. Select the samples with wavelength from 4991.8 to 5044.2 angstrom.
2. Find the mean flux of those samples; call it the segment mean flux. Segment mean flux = 15.3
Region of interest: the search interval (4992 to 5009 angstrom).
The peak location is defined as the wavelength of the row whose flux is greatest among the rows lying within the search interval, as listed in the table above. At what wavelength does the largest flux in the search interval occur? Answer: 4995.5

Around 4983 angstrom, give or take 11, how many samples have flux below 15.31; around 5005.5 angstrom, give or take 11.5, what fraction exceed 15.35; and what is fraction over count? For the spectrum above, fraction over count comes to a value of 0.11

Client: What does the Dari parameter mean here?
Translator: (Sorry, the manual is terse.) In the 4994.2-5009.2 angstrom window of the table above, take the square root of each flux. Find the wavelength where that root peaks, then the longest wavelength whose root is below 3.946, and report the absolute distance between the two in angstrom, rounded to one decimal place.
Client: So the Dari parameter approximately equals 12.5 angstrom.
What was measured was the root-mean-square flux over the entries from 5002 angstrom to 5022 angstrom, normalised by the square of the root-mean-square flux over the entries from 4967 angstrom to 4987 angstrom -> 0.0619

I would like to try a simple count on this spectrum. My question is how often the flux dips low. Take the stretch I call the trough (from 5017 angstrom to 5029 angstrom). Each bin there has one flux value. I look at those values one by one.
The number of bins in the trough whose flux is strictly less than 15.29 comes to 2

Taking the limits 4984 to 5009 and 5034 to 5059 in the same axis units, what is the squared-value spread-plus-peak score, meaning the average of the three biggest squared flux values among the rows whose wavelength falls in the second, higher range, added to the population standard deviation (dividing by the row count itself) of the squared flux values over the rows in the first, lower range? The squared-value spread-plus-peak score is 268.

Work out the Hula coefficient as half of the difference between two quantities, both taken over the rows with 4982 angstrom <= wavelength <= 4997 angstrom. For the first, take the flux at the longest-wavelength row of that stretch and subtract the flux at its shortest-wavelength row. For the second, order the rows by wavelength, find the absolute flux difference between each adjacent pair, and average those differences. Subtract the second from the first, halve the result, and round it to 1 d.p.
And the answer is 0.2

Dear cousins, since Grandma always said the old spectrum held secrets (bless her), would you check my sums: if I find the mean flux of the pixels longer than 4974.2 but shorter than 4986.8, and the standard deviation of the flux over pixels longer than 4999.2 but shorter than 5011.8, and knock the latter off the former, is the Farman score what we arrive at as 15.4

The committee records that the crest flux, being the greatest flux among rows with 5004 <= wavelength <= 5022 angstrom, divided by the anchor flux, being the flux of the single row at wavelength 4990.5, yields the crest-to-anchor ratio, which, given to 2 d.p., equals 0.97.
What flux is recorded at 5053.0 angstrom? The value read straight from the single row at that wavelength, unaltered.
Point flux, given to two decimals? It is 15.93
